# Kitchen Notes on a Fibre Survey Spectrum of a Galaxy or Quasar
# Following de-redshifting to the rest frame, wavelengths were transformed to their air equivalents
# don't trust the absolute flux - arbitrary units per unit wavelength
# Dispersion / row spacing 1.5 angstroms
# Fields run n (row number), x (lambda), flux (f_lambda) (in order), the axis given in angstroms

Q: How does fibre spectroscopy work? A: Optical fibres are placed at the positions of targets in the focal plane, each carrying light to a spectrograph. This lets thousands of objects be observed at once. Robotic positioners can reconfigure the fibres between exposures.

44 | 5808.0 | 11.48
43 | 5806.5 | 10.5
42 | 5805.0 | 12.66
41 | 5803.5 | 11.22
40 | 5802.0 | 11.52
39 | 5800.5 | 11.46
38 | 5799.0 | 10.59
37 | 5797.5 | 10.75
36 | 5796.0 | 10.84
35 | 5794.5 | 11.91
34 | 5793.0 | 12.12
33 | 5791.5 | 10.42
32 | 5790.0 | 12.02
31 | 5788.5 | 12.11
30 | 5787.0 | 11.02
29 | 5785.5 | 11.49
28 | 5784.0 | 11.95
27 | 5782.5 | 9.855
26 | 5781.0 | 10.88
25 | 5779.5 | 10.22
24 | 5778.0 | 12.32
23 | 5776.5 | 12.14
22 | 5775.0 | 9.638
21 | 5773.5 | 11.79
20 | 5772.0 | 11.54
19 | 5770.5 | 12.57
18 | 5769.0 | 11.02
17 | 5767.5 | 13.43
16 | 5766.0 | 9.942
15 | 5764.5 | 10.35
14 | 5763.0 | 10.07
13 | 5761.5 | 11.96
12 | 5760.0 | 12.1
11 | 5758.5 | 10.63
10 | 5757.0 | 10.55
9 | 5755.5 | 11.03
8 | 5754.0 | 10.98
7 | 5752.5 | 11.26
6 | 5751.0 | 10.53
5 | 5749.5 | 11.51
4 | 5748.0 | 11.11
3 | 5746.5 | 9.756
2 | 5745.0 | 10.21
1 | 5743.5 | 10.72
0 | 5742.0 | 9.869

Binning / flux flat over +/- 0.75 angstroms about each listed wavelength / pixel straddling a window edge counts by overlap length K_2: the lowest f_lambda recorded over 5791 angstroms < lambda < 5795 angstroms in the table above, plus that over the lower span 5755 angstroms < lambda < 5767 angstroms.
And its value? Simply 20.4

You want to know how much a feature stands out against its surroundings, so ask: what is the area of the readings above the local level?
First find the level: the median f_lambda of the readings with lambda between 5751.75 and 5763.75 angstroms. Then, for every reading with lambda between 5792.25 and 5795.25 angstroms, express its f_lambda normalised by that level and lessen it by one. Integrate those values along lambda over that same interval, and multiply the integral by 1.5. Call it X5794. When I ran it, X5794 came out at 0.41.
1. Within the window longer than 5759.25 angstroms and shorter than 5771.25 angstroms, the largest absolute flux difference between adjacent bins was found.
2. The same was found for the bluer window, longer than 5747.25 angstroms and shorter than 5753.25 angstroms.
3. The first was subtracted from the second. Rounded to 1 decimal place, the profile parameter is -2.5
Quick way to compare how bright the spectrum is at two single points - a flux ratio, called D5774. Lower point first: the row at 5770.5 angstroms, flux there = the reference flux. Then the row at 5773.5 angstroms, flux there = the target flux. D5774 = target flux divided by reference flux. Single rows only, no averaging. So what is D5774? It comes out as 0.94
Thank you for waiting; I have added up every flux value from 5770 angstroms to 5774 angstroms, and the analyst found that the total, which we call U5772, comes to 35.9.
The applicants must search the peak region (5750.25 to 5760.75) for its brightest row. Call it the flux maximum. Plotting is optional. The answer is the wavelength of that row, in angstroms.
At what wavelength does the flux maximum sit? 5760.0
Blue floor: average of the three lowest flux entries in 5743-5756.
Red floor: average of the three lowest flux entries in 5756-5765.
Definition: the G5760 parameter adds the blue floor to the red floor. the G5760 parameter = 20.5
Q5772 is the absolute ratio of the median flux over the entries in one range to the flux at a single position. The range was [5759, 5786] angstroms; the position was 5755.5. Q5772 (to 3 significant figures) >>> 1.04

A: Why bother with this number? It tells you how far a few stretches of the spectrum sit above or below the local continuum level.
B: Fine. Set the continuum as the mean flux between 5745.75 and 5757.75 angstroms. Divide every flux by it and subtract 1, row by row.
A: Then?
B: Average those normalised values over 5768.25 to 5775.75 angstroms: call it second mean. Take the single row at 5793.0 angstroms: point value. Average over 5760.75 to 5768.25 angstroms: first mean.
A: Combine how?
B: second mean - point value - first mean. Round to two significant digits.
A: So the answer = -0.10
